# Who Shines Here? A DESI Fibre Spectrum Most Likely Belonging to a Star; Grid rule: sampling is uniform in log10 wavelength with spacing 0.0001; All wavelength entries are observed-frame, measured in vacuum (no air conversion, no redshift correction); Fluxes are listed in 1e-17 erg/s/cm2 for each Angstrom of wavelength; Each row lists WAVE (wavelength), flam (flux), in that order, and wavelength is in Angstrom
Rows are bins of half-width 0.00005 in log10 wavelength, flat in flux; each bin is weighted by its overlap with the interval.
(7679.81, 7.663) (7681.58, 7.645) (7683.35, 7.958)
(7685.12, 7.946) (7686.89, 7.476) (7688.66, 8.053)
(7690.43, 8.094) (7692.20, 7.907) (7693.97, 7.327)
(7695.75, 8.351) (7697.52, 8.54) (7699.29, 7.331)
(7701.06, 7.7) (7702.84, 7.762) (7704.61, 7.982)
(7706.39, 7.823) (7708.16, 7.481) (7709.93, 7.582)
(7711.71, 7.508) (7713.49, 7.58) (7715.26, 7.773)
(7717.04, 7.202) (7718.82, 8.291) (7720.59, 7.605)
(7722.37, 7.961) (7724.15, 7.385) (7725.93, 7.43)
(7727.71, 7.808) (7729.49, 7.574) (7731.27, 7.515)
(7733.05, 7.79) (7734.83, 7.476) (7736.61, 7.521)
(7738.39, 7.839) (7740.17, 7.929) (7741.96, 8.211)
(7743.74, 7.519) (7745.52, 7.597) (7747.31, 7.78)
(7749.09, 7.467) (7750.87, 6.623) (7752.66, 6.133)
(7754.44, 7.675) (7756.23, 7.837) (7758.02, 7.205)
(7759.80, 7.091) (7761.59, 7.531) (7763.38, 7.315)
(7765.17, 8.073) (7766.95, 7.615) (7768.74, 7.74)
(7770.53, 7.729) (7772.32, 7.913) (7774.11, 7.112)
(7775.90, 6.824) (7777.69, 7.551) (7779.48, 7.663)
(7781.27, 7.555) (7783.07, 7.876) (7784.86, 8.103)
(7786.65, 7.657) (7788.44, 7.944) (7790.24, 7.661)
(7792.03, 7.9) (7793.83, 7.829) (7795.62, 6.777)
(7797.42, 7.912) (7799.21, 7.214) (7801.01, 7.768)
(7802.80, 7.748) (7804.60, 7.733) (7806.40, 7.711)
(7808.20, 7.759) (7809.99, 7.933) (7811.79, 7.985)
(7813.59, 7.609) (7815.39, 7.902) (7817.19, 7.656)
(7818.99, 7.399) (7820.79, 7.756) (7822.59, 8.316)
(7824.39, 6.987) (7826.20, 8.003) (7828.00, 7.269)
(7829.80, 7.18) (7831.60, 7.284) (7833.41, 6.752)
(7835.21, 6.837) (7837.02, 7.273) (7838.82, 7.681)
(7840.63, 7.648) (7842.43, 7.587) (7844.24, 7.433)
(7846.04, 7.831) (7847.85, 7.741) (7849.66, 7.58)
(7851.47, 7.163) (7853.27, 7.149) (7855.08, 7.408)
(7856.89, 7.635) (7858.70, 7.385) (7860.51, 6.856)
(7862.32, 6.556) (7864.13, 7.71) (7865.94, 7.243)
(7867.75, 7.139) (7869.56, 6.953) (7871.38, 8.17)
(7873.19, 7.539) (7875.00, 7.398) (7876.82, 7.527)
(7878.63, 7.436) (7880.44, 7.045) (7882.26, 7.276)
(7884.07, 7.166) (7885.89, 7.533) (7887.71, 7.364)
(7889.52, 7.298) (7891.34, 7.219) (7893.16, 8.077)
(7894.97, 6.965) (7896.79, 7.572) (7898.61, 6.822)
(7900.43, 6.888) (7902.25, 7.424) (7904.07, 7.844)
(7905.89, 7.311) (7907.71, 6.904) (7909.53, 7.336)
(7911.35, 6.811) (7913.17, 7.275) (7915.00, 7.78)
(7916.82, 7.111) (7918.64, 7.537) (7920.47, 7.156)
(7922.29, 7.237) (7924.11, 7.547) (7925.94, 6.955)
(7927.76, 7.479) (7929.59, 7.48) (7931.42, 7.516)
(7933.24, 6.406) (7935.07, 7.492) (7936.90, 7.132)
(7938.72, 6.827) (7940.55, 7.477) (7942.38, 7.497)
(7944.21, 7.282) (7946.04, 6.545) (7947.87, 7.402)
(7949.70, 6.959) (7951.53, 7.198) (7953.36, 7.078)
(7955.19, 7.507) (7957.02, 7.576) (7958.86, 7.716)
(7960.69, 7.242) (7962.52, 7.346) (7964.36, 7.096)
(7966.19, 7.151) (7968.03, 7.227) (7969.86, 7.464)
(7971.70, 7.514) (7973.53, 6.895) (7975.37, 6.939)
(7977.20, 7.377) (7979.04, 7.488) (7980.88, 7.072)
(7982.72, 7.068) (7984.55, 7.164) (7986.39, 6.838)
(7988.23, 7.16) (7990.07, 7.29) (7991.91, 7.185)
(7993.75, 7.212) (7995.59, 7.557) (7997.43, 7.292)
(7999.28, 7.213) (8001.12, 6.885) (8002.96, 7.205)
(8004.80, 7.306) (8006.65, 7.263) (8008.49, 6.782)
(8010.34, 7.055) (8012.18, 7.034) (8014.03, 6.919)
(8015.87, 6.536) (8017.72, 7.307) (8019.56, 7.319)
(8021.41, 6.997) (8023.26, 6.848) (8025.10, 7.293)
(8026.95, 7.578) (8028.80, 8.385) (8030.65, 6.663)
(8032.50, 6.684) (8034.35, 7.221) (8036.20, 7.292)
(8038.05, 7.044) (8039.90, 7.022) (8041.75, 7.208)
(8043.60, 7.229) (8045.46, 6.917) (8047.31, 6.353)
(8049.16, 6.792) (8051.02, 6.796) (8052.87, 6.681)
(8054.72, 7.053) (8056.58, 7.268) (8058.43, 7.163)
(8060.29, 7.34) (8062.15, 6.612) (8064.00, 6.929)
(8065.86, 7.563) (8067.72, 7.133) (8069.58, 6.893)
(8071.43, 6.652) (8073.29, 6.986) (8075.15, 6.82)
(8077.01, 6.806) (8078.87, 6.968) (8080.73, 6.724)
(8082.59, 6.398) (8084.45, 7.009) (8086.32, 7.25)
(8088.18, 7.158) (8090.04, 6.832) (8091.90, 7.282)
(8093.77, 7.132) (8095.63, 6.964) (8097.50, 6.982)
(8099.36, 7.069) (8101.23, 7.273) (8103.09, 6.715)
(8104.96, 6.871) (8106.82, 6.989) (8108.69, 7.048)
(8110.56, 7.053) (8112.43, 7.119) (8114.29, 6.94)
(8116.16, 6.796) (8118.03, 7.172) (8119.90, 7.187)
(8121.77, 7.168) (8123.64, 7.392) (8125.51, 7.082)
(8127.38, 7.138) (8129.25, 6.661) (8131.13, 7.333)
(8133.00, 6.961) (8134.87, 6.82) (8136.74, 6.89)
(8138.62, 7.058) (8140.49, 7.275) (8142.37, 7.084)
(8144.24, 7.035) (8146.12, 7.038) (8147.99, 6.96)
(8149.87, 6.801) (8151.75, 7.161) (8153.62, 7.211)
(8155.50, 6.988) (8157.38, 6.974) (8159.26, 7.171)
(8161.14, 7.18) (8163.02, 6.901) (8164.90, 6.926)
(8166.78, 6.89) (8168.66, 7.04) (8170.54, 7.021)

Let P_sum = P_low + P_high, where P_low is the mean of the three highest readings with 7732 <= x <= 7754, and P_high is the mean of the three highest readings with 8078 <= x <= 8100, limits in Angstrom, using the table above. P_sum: 15.2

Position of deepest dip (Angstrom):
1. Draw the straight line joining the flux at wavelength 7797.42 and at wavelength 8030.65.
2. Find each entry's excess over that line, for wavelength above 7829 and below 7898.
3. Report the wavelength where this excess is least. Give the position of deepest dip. 7862.32 Angstrom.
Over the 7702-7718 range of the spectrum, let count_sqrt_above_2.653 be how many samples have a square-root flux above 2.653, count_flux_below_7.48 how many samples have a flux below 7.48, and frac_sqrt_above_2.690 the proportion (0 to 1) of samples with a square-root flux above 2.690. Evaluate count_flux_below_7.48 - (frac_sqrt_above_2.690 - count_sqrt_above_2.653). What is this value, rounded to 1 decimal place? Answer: 9.1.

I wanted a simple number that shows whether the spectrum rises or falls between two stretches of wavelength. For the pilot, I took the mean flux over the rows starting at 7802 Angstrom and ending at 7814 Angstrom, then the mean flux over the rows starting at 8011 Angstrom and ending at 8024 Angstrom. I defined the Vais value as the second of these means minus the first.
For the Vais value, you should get -0.79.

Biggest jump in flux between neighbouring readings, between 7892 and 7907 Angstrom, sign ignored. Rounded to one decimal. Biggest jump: 1.1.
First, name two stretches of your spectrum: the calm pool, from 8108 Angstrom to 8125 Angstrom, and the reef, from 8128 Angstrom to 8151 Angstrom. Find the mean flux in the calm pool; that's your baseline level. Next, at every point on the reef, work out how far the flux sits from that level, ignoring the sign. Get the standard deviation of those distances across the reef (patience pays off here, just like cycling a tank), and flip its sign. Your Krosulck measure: -0.12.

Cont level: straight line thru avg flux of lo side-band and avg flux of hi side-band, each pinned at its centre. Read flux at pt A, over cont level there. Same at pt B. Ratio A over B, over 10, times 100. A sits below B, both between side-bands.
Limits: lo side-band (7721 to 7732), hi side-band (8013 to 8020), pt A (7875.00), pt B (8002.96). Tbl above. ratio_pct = 9.9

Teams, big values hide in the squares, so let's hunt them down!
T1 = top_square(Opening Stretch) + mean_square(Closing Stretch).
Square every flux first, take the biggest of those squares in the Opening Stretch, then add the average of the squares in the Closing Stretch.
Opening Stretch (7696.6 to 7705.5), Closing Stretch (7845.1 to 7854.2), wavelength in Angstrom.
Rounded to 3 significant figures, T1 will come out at 129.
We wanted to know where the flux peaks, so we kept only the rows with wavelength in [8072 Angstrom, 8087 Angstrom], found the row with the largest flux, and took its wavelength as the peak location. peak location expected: 8086.32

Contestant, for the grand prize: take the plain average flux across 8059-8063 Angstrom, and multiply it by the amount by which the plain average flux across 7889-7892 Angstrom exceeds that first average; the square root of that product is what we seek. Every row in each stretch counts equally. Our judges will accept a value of 1.4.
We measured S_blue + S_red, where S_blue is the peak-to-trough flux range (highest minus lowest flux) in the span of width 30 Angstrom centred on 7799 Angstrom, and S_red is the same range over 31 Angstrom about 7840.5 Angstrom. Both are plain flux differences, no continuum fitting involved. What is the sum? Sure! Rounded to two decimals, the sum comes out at 2.58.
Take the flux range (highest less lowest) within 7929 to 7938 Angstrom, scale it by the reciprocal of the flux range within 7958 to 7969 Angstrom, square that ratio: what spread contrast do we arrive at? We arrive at 3.2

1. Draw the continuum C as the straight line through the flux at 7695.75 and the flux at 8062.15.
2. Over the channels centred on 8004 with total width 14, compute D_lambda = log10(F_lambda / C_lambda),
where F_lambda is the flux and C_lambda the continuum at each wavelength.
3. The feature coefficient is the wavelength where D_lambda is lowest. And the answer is 8008.49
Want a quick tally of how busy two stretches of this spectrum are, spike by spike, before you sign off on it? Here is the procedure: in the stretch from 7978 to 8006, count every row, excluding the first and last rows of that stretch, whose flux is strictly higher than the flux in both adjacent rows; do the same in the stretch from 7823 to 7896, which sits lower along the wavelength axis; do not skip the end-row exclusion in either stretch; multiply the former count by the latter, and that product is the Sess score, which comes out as 33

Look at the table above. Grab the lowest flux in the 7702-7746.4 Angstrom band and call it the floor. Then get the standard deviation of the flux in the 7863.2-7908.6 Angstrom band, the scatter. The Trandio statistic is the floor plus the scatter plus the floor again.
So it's 14.75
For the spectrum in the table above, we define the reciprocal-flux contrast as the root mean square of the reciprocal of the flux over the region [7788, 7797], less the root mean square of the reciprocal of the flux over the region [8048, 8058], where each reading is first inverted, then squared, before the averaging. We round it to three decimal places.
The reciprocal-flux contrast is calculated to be -0.013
